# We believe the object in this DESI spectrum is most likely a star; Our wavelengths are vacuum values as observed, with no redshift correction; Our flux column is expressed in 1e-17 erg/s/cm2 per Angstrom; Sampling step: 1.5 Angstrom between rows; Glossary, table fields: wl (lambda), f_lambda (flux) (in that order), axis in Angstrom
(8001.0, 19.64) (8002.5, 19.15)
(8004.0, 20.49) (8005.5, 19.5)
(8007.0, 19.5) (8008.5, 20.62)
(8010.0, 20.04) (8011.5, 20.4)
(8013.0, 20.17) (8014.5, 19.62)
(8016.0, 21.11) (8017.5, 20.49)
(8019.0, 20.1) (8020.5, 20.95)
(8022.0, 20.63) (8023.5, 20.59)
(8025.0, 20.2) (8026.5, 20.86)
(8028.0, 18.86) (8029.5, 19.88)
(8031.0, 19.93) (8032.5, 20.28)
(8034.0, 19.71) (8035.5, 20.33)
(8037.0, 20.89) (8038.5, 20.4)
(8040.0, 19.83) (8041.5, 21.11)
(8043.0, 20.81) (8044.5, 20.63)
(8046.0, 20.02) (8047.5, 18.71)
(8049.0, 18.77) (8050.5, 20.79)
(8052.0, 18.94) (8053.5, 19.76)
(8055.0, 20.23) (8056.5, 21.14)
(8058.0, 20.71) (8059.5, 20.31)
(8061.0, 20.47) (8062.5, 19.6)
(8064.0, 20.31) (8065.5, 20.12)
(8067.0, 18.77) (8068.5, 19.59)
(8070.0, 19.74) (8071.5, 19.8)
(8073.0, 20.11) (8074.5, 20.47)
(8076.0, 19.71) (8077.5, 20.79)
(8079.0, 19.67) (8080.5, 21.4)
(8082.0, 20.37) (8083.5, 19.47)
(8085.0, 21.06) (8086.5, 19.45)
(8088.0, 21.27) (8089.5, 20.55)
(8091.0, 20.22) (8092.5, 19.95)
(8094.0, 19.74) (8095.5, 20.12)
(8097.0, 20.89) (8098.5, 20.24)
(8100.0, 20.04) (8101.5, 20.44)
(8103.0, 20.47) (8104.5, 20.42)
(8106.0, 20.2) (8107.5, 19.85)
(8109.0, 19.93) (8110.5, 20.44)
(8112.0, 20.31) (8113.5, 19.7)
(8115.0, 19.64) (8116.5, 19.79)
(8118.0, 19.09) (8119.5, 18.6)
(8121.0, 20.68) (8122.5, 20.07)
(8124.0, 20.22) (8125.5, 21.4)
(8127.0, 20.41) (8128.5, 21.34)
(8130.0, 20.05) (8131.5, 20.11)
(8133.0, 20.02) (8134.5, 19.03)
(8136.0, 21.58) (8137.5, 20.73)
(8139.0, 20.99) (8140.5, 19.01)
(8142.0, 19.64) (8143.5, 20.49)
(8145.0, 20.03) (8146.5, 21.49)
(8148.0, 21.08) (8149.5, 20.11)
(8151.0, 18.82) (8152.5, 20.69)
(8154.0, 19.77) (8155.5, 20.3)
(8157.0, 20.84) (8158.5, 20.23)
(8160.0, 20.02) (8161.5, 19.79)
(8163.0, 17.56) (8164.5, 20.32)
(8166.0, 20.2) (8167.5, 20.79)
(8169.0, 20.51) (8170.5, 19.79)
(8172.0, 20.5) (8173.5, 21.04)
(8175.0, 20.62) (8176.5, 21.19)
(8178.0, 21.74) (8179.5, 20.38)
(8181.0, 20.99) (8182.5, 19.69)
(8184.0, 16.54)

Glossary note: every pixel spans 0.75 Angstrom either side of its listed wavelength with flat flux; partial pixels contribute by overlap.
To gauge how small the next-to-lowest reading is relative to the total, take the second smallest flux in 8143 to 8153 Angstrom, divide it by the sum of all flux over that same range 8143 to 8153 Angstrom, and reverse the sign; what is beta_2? -0.140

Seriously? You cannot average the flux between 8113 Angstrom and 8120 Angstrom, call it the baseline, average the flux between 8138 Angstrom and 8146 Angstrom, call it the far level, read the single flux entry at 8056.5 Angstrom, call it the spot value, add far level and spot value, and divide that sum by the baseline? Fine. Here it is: 2.13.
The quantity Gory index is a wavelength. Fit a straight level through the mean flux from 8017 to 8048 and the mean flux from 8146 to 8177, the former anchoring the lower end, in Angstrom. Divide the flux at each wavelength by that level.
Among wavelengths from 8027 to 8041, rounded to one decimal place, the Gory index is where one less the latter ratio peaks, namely 8028.0 Angstrom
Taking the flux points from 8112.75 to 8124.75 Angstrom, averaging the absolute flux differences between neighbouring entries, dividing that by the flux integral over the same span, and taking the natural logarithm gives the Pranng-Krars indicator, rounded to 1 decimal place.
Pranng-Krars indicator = -6.0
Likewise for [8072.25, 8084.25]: -5.5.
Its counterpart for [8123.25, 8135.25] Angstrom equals -5.7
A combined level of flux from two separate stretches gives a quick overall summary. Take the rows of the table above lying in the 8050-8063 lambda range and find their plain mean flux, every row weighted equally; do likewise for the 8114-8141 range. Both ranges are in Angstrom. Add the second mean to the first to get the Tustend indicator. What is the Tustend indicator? 40.4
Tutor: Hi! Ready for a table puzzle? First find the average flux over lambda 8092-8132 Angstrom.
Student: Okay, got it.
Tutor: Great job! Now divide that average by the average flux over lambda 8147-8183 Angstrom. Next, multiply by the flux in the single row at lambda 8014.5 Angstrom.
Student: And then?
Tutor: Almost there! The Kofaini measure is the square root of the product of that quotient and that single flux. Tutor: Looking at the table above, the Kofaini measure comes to 4.41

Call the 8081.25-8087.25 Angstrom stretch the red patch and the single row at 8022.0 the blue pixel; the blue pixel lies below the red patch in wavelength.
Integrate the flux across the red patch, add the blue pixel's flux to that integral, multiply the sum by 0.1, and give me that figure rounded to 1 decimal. 14.1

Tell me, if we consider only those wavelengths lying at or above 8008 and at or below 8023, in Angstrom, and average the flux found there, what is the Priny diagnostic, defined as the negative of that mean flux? -20.4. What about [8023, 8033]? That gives -20.1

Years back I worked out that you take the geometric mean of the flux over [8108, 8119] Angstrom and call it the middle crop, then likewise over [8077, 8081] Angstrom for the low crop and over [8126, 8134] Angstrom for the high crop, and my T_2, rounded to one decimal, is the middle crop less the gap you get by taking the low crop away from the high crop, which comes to 20.1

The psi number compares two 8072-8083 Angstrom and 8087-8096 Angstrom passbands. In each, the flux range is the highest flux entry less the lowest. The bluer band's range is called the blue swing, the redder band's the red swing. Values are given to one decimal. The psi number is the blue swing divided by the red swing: 1.1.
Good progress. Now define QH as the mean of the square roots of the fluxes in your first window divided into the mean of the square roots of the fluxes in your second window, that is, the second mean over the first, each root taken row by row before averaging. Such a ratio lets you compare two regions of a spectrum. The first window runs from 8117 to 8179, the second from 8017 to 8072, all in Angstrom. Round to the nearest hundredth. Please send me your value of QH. 1.00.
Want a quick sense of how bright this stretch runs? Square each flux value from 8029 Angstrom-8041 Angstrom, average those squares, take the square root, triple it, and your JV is 60.5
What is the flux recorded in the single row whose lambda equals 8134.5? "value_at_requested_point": 19.03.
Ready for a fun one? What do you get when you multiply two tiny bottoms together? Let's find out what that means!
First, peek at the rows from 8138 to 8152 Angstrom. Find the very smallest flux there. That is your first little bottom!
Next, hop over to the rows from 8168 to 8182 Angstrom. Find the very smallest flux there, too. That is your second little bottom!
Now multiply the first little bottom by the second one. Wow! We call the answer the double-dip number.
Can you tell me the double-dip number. 372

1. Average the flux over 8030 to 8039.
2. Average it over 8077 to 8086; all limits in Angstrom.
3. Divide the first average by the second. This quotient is 0.99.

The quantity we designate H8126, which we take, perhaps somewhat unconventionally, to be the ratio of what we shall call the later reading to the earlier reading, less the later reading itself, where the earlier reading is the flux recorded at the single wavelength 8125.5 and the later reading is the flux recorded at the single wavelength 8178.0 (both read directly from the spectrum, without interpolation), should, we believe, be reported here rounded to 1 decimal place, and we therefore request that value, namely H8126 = -20.7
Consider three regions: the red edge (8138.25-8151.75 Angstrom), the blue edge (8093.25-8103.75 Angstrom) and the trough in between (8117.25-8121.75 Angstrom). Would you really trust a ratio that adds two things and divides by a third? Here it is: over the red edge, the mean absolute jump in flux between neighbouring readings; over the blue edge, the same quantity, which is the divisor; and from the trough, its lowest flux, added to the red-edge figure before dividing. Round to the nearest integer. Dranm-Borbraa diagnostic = 48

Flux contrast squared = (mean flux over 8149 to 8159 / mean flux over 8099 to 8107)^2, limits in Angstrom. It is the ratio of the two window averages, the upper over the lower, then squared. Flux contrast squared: 0.98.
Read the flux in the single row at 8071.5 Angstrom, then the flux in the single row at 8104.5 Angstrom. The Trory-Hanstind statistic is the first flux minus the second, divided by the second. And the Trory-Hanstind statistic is -0.030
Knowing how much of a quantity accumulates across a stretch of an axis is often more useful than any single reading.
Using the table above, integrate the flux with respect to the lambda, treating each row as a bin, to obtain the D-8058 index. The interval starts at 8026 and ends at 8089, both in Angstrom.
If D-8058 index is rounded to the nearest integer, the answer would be 1268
